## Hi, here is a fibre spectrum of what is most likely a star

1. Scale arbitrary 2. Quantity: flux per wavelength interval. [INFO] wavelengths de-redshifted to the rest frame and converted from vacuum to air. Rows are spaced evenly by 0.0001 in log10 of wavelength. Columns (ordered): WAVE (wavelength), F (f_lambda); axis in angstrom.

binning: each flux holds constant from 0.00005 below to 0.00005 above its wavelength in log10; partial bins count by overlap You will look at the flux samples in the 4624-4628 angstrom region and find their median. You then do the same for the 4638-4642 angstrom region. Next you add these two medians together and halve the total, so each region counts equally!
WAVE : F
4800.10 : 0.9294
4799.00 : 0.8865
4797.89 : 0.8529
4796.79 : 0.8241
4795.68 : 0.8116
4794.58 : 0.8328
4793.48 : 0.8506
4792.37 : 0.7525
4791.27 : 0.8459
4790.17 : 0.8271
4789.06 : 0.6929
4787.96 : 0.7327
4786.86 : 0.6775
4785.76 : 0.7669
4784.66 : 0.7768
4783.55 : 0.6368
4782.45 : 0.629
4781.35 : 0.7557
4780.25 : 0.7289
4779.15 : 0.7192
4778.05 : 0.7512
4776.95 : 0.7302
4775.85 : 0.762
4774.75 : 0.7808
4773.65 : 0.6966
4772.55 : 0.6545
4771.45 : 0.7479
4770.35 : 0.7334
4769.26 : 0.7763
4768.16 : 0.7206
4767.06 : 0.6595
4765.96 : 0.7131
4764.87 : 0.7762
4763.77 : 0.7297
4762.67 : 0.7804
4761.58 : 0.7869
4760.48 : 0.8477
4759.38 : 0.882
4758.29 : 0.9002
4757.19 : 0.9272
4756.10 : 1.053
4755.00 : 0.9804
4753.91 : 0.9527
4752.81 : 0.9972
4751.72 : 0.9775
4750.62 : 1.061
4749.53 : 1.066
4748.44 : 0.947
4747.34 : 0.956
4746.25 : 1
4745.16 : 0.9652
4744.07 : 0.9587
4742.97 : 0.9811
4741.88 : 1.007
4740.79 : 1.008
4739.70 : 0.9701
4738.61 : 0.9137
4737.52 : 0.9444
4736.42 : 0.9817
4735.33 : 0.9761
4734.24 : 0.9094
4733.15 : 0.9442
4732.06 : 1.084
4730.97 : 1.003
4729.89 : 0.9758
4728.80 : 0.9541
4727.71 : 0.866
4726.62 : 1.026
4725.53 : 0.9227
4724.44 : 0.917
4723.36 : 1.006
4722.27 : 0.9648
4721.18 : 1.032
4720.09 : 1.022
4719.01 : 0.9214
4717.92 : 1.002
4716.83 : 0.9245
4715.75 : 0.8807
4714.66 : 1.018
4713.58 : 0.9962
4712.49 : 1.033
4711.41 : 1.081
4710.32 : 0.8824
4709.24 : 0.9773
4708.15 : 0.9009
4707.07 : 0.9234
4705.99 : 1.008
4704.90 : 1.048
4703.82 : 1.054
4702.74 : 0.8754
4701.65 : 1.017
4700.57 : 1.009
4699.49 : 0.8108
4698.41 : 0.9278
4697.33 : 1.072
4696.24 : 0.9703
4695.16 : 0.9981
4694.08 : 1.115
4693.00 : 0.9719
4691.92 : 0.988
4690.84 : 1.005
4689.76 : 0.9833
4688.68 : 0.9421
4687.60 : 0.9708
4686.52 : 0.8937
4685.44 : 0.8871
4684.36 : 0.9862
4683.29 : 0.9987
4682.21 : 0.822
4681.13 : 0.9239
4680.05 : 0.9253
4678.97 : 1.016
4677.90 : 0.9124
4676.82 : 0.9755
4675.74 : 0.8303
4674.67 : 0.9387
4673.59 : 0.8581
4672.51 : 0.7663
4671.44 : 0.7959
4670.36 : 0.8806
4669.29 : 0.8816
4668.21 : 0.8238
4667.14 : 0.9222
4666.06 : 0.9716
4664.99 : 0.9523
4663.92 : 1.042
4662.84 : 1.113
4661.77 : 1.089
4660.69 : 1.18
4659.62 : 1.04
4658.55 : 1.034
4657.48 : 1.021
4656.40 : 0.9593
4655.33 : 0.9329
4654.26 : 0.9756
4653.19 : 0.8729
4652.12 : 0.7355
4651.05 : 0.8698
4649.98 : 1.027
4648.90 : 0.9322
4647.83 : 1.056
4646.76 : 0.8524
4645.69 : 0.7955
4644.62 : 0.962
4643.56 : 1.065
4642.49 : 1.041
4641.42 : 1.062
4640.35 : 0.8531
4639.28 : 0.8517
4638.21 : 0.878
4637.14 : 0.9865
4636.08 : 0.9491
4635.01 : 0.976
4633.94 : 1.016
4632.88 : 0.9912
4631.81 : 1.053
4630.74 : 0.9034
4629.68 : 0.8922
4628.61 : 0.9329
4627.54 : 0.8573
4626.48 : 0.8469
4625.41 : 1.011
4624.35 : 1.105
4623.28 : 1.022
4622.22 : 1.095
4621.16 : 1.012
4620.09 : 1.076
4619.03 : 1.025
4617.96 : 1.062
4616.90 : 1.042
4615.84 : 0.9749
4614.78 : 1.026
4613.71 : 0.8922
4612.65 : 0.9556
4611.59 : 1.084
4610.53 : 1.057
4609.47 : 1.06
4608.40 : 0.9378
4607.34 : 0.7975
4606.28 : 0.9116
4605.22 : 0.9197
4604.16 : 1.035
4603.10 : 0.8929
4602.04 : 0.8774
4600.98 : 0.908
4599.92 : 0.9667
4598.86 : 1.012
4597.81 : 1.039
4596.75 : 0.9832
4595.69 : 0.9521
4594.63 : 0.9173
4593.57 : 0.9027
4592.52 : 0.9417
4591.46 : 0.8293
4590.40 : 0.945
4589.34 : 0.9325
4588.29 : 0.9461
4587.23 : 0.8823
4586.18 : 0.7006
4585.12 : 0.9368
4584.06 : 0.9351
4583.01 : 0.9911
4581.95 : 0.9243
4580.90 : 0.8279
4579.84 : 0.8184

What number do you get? 0.90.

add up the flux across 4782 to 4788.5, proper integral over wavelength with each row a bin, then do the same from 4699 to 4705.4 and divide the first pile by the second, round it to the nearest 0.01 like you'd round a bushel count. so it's 0.74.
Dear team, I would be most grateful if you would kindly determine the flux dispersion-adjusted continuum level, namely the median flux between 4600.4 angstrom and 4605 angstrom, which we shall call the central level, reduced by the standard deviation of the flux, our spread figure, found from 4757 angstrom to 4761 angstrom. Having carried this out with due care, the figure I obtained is 0.87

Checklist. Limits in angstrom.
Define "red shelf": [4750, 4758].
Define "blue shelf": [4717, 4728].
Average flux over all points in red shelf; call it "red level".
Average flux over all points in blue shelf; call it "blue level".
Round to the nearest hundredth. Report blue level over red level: 0.98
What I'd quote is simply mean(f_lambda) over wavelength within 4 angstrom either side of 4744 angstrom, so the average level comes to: 0.98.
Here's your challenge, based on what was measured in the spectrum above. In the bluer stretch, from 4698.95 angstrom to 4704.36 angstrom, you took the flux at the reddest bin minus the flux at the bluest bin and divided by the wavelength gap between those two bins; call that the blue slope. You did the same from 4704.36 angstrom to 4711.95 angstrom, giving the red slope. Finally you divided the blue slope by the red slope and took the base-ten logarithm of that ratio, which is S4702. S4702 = 1.0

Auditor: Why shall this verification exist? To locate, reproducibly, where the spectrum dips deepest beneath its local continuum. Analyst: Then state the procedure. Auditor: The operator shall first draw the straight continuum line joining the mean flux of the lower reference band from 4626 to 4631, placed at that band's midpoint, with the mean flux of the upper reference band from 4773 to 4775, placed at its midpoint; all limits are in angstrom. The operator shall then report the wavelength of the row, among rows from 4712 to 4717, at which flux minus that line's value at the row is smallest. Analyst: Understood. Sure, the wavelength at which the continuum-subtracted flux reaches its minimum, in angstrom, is 4715.75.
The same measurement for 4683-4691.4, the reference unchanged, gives 4685.44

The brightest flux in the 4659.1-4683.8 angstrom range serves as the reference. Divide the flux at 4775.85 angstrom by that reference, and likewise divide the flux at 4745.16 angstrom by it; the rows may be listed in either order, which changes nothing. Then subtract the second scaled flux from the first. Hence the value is -0.17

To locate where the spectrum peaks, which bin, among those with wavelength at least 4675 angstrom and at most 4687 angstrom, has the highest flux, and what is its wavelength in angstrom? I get 4678.97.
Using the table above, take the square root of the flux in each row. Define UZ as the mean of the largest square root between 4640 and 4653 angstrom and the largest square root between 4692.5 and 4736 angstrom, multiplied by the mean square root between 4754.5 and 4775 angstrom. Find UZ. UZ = 0.93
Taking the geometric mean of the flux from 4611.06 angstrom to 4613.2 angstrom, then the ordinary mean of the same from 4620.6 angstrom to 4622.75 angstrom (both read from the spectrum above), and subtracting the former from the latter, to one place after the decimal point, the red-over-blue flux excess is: 0.0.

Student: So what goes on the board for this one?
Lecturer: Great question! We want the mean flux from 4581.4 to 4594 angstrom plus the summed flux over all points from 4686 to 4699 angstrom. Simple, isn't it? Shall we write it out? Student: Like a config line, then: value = 12.7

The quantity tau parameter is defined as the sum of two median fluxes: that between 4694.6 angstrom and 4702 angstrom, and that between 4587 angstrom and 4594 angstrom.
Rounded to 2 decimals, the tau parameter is 1.93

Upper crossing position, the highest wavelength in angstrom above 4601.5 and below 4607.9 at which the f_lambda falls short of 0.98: 4607.34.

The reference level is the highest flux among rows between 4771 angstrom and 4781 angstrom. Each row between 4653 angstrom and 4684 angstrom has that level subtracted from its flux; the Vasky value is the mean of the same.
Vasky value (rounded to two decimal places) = 0.17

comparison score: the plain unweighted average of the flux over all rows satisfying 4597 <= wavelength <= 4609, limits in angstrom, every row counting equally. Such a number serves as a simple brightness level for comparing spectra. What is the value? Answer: 0.94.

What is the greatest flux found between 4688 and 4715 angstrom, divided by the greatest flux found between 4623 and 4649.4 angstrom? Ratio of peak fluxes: 1.01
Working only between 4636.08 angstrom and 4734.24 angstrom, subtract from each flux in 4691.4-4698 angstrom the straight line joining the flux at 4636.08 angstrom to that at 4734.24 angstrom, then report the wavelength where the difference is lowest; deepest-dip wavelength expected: 4696.24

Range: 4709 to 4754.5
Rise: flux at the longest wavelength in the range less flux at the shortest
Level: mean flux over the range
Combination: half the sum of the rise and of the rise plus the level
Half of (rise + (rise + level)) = 0.464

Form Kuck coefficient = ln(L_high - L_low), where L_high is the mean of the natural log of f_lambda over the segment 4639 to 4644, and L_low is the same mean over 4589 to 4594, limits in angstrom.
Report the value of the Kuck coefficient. -2.7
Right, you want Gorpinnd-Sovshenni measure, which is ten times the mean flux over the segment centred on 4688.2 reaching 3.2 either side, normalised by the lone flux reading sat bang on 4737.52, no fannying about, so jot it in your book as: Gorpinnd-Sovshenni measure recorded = 10.0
